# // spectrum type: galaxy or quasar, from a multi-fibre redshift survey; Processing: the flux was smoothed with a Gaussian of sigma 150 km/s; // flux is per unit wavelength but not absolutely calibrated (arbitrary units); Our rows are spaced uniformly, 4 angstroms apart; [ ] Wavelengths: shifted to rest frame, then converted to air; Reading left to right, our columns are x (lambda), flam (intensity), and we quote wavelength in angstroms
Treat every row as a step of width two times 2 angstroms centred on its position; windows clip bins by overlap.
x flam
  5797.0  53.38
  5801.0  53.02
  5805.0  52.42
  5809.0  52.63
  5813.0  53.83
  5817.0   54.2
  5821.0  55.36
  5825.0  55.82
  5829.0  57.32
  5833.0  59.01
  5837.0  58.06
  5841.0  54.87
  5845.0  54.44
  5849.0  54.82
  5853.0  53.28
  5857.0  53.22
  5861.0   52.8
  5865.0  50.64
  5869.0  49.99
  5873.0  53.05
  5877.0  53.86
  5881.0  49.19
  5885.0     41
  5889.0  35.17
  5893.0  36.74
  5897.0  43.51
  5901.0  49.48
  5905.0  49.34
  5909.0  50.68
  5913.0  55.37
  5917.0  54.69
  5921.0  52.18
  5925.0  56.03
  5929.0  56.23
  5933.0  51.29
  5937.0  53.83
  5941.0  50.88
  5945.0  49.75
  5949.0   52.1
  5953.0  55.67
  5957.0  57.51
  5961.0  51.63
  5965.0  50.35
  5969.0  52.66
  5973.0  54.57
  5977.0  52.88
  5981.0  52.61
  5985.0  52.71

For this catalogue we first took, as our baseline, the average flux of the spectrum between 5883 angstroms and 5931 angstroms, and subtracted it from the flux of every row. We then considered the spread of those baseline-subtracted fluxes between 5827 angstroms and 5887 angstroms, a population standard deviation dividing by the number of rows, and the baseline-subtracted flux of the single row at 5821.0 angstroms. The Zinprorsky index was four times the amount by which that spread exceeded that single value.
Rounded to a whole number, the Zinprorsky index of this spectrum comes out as -11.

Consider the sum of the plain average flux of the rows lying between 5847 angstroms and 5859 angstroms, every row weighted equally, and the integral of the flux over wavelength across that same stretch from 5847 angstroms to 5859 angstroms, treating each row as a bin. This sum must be 699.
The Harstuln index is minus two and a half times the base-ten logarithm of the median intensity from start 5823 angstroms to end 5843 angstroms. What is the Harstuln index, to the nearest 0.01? -4.40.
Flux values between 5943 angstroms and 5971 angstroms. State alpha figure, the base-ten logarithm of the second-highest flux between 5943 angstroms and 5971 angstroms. 1.75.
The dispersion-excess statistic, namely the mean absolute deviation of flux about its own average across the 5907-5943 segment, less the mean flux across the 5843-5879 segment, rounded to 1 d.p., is -50.9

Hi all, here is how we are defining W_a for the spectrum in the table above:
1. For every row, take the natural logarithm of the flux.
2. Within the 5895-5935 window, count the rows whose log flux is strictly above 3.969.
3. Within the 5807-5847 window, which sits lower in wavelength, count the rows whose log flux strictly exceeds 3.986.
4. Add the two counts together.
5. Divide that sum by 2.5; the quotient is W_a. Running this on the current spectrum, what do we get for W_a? 4.80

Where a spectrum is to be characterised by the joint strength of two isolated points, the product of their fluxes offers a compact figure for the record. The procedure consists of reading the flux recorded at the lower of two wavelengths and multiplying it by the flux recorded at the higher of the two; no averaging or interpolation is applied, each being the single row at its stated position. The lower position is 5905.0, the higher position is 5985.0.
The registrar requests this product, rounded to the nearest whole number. 2601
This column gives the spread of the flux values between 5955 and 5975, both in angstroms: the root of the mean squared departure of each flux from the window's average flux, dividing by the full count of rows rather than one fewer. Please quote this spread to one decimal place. 2.5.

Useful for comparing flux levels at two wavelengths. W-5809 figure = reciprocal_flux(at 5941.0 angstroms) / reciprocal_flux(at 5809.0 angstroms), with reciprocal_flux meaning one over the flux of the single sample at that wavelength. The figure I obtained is 1.034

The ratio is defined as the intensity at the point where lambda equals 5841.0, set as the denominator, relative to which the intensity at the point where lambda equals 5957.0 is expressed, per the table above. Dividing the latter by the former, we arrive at 1.05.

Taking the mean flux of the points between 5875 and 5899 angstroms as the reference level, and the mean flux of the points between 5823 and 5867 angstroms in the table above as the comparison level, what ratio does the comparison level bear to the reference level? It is 1.27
